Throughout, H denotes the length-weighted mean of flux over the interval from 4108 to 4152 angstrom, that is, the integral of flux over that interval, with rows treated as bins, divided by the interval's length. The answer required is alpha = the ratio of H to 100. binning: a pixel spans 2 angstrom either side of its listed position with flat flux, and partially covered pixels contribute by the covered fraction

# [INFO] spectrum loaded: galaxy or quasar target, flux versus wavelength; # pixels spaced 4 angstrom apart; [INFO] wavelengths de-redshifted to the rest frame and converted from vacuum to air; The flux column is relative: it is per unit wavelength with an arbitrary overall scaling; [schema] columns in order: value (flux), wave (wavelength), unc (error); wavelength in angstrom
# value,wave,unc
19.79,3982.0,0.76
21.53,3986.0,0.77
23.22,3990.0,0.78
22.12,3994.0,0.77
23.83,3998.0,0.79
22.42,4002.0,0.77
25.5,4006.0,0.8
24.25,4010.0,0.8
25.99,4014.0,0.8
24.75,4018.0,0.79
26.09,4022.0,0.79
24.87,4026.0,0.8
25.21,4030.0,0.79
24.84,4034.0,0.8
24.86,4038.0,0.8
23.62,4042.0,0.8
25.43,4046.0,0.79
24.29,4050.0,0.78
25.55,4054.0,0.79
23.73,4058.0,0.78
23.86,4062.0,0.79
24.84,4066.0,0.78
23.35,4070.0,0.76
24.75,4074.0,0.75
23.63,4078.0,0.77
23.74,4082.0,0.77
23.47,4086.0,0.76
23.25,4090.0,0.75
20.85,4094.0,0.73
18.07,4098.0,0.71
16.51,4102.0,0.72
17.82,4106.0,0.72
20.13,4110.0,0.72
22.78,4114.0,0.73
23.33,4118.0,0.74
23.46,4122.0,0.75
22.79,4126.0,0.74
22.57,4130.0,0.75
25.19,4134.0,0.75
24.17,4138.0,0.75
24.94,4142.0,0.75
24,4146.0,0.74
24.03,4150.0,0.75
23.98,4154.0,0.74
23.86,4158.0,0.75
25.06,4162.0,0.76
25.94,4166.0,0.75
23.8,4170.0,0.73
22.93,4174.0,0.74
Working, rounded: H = 23.4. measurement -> 0.234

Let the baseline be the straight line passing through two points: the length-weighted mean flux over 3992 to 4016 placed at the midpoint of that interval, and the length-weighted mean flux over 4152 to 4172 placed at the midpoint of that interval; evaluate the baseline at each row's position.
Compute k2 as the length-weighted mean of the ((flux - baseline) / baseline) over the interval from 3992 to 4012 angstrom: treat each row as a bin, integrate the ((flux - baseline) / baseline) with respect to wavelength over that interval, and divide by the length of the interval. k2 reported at -0.016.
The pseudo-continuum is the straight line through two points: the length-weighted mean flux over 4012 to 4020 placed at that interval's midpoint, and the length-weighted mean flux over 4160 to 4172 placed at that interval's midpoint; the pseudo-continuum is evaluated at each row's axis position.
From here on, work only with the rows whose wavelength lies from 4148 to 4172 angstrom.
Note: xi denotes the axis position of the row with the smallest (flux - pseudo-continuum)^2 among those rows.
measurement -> 4162.0 angstrom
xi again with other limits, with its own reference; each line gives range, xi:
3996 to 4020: 4006.0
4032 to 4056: 4046.0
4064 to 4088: 4066.0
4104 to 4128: 4122.0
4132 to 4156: 4142.0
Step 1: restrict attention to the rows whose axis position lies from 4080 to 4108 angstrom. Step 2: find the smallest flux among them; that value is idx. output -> 16.51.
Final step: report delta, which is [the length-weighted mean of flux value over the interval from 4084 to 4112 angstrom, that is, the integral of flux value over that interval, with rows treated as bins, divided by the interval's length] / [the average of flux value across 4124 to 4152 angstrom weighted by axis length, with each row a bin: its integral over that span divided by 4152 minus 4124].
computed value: 0.84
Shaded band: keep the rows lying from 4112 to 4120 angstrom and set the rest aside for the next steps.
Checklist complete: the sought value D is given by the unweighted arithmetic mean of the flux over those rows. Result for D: 23.1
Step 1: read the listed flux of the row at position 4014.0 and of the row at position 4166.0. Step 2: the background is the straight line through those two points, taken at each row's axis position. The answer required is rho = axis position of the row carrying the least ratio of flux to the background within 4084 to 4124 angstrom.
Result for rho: 4102.0 angstrom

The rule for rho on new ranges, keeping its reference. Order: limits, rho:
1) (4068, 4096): 4094.0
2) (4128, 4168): 4130.0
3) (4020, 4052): 4042.0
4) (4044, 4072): 4070.0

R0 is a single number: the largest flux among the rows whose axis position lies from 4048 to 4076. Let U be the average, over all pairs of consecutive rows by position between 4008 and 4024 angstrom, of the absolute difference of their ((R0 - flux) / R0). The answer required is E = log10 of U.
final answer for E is -1.25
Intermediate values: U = 0.056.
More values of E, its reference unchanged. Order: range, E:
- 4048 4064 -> -1.38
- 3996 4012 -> -1.13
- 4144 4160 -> -2.58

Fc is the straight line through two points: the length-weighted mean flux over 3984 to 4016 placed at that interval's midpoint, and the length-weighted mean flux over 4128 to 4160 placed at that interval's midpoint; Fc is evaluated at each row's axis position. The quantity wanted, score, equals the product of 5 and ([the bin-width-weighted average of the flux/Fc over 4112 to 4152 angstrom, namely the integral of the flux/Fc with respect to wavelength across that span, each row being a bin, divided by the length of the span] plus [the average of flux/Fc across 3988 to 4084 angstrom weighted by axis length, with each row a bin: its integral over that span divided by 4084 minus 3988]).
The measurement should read 10.1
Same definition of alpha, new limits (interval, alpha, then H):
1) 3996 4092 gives 0.244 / 24.4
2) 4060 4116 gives 0.219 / 21.9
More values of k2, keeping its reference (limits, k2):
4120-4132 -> -0.060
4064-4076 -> 0.003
